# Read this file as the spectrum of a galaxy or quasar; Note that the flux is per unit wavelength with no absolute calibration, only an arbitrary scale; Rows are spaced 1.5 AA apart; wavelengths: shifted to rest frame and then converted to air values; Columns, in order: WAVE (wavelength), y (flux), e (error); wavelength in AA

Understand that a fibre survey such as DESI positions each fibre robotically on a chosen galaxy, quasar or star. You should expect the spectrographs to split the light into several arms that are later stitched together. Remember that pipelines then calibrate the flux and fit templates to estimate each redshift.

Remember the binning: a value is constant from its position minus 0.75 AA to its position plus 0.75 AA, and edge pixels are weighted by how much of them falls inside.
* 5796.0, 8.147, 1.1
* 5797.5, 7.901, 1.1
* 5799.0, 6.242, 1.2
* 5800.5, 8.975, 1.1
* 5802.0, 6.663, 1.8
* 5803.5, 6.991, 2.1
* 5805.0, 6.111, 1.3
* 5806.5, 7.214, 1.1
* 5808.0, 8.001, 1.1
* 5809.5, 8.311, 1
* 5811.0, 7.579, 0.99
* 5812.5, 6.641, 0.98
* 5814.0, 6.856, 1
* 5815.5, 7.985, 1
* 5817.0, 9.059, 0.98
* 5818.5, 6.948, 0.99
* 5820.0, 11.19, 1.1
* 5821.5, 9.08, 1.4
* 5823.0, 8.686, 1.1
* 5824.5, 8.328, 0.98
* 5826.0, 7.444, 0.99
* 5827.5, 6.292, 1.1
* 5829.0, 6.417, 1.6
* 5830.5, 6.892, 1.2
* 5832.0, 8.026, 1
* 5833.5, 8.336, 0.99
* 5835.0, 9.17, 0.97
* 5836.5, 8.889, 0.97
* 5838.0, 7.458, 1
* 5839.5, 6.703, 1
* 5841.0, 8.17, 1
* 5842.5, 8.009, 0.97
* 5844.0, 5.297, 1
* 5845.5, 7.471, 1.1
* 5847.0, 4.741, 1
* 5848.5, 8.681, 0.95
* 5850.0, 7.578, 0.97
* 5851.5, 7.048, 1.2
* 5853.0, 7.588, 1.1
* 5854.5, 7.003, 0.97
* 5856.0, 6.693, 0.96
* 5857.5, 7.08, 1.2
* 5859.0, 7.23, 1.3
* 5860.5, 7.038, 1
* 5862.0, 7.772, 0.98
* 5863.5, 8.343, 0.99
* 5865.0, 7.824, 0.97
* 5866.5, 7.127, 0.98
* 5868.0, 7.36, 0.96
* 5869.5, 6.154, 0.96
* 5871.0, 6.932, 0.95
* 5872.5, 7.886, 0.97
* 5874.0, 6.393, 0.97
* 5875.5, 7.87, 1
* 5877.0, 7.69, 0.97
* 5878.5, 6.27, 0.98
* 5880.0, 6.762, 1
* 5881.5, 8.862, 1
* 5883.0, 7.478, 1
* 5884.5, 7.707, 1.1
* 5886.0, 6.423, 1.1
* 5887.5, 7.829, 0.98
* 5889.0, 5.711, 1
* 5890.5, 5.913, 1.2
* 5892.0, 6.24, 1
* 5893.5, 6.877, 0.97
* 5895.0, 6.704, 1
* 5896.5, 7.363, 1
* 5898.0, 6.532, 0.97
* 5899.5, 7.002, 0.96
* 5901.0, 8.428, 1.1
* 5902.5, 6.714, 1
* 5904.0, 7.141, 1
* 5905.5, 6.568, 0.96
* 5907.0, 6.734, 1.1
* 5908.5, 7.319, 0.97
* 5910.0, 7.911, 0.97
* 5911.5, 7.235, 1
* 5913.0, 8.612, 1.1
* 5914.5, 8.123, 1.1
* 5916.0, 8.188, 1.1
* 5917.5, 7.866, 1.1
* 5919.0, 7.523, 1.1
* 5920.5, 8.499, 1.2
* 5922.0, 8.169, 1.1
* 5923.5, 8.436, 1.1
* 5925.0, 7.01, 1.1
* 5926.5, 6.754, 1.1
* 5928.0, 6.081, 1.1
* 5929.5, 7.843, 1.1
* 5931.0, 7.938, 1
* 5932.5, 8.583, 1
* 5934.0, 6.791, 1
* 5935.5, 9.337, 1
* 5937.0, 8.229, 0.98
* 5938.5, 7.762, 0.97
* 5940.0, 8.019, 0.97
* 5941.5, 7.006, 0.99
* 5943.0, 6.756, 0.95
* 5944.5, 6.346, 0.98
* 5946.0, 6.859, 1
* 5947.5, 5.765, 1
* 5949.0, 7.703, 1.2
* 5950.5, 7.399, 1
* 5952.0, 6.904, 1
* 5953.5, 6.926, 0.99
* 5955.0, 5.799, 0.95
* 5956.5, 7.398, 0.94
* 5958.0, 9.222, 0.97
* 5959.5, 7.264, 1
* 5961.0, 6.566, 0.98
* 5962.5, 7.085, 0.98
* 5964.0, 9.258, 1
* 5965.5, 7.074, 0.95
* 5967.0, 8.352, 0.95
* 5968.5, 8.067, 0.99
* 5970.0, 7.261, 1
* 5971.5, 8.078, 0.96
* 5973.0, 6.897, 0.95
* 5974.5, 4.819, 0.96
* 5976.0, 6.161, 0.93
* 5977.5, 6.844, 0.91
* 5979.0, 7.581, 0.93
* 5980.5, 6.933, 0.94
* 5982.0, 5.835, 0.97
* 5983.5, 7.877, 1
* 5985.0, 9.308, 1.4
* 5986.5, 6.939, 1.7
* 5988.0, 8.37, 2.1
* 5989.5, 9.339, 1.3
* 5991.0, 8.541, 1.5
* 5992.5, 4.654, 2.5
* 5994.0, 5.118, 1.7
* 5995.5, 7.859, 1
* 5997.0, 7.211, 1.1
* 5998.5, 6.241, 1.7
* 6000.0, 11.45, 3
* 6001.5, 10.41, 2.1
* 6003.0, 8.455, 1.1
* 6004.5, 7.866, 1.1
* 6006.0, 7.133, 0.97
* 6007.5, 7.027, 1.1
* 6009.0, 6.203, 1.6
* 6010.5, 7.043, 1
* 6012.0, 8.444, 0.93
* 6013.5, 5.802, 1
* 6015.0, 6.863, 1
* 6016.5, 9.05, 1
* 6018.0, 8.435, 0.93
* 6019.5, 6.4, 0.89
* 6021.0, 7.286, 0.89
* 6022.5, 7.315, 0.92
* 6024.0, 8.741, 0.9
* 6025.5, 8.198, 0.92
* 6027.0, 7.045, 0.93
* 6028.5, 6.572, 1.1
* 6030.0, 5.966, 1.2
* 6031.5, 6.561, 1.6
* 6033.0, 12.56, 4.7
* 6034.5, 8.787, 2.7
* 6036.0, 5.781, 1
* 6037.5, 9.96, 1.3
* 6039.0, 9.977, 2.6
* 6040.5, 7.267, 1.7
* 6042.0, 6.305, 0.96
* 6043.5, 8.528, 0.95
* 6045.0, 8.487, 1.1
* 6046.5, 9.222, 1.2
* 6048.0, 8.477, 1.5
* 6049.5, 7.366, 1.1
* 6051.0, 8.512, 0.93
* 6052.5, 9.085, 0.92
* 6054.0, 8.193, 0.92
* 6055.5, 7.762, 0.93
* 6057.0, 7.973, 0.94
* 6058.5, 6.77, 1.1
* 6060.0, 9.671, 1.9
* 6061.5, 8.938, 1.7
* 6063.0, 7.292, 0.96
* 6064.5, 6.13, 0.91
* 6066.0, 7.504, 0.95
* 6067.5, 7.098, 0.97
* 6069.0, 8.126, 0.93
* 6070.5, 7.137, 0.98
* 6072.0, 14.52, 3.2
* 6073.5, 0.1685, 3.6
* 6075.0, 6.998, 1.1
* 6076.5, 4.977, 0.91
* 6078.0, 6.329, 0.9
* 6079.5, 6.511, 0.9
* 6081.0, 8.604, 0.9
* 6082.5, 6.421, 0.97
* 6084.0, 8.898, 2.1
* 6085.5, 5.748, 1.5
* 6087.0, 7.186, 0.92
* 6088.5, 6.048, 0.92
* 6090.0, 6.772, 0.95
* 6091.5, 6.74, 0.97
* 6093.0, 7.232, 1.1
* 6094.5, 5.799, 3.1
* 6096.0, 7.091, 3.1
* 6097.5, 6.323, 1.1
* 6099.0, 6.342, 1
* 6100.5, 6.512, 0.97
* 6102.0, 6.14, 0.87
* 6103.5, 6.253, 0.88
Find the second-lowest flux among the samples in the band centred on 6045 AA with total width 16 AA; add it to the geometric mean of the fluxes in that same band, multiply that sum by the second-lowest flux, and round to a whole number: 114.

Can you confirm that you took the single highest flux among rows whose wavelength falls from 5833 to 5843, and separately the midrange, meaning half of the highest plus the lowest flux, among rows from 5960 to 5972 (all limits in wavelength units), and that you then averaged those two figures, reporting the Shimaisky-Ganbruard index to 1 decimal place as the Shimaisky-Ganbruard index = 8.5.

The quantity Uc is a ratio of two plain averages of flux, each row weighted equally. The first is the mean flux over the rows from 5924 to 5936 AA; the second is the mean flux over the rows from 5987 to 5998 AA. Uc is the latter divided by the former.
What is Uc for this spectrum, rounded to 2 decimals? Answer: 0.97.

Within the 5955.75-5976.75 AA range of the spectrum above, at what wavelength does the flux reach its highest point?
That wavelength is 5964.0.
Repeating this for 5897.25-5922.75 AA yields 5913.0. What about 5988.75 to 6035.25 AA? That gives 6033.0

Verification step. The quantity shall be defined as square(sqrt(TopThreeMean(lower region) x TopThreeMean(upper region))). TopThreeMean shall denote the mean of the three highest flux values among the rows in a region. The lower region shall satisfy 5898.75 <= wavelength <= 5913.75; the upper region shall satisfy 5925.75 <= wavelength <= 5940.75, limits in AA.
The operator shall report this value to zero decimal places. 72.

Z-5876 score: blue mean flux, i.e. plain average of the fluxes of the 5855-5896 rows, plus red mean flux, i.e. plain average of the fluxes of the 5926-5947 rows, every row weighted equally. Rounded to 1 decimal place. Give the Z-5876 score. 14.6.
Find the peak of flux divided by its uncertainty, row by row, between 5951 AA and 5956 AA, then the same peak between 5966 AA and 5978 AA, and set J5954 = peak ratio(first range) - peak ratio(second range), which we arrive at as -1.8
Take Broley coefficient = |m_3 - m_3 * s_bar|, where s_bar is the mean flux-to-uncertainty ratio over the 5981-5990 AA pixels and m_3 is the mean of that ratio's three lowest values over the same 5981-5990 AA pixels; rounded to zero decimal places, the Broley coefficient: 23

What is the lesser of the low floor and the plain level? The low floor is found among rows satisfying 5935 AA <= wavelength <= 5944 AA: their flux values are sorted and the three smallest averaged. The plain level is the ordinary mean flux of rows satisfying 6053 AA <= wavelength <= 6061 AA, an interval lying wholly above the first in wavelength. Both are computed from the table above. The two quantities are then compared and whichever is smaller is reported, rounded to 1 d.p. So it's 7.2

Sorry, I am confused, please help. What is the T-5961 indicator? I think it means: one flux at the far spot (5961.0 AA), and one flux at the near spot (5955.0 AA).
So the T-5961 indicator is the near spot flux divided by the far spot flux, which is 0.9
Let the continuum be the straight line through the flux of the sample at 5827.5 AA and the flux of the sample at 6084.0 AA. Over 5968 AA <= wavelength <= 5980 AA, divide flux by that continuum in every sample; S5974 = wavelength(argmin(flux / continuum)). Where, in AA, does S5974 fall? 5974.5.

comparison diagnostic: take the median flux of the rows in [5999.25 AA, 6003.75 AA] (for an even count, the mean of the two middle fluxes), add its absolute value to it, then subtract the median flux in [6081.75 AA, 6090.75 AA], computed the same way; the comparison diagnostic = 14.2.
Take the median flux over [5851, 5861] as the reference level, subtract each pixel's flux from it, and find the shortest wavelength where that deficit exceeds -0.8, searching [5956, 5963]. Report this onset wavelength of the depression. 5956.5 AA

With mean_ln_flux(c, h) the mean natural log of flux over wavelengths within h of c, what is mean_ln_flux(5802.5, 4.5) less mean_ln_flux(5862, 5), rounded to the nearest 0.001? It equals -0.069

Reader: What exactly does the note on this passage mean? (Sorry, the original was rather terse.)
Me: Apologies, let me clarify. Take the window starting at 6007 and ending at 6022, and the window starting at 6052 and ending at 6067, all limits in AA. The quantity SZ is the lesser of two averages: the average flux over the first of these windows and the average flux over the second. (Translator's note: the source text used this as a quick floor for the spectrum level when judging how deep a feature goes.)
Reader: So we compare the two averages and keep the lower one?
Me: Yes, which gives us 7.26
